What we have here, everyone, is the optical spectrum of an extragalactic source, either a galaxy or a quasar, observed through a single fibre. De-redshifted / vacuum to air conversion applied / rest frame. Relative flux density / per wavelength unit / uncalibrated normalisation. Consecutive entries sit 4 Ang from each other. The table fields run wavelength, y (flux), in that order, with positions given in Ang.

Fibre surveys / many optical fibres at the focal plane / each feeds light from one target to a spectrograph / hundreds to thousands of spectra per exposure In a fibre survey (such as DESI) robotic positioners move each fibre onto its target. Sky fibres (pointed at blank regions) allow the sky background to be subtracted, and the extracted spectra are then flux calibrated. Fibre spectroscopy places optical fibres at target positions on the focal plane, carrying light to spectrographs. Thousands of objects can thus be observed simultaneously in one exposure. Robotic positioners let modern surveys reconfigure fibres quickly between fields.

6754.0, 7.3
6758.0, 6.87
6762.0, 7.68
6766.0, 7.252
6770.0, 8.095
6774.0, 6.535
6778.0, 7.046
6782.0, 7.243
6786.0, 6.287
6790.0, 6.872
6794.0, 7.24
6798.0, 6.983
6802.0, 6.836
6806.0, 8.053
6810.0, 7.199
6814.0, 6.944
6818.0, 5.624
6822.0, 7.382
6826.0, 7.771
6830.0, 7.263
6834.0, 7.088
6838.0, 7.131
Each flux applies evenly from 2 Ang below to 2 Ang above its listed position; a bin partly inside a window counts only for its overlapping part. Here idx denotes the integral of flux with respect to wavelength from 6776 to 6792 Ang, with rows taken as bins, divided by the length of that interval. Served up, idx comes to 6.86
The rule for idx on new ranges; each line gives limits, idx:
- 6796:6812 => 7.27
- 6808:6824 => 6.79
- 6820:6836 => 7.38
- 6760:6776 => 7.39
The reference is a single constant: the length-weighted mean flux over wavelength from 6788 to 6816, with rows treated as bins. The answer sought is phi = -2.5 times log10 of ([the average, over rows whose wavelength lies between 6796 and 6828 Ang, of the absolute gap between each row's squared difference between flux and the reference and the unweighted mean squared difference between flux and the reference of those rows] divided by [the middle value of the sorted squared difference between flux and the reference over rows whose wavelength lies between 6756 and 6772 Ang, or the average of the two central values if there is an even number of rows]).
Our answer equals -1.2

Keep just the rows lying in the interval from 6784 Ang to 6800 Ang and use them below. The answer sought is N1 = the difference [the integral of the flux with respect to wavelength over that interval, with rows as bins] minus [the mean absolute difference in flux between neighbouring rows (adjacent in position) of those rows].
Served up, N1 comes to 109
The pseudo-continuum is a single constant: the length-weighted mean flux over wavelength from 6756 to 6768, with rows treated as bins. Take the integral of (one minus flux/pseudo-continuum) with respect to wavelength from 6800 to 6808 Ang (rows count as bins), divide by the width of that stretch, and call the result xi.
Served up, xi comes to -0.024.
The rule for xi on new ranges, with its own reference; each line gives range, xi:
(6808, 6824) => 0.066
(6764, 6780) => 0.005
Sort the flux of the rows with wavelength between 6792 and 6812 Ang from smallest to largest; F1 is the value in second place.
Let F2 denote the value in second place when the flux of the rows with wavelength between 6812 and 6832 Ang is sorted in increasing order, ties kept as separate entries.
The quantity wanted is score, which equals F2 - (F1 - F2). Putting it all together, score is 6.9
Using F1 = 6.983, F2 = 6.944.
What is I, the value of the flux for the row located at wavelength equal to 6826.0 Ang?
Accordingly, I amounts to 7.771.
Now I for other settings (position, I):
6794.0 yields 7.24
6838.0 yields 7.131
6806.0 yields 8.053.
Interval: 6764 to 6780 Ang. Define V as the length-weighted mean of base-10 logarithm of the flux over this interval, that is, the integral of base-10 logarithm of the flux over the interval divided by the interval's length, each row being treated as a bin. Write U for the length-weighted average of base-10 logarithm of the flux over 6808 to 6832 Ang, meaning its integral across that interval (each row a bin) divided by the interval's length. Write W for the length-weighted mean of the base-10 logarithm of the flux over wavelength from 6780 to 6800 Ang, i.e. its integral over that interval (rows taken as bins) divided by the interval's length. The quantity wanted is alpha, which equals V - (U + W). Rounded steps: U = 0.845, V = 0.858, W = 0.840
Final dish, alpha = -0.827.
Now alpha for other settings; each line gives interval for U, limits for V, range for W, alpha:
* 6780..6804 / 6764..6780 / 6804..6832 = -0.835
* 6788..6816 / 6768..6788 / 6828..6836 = -0.864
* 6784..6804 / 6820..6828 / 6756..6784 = -0.815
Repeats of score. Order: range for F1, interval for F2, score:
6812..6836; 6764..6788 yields 6.1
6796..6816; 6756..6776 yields 6.8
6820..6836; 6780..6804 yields 6.4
